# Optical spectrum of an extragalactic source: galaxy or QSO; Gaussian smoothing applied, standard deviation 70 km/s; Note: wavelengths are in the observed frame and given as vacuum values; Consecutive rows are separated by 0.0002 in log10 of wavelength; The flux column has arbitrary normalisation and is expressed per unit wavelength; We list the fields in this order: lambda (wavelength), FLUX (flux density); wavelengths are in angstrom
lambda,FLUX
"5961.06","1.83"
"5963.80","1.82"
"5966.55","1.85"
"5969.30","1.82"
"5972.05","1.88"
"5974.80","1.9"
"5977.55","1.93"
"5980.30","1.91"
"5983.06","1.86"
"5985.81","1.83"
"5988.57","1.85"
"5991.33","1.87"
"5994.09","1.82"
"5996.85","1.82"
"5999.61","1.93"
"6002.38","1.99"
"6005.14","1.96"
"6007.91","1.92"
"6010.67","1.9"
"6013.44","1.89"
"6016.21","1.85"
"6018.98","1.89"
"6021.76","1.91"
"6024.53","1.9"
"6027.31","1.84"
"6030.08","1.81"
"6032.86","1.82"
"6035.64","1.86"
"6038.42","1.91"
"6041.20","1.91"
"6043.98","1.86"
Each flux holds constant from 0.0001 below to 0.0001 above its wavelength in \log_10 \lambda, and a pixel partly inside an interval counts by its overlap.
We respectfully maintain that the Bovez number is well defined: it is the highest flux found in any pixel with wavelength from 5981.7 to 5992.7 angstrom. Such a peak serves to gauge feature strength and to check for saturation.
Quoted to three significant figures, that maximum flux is 1.87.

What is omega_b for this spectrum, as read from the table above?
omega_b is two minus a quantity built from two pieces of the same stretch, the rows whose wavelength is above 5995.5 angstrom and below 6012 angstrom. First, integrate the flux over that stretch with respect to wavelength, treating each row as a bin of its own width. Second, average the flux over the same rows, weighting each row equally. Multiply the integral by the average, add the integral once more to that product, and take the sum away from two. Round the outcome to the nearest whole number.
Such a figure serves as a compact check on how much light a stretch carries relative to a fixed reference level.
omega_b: -91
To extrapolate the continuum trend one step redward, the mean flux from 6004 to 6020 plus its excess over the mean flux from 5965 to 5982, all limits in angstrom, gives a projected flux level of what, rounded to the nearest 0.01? 1.92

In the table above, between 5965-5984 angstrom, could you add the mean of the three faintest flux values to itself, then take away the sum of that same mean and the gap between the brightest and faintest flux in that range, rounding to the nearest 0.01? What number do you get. 1.73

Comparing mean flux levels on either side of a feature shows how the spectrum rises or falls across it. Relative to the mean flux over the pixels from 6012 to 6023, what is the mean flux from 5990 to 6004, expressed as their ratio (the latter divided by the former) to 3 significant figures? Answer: 1.00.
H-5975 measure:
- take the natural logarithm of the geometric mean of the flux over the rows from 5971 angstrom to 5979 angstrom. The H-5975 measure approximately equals 0.644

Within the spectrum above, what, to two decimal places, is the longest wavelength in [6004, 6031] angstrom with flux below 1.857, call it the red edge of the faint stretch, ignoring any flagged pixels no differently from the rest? 6030.08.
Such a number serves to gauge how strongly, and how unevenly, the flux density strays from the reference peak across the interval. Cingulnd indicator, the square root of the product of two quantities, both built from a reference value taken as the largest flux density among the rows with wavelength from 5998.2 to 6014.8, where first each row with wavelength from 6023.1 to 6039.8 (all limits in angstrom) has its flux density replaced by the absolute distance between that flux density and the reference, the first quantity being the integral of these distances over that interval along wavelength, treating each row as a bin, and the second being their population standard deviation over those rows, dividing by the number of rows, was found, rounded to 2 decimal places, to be 0.29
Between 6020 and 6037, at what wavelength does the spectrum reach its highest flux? 6021.76 angstrom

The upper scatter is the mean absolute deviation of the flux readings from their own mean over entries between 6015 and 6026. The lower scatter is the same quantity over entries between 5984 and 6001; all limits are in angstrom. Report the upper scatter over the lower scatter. 0.60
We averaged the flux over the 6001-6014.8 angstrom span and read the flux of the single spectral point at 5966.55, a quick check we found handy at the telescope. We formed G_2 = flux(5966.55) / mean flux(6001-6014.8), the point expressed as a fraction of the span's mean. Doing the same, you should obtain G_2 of 0.96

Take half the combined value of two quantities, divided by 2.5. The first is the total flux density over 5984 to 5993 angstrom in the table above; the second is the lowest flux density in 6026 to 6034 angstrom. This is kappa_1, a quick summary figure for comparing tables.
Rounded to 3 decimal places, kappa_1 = 1.472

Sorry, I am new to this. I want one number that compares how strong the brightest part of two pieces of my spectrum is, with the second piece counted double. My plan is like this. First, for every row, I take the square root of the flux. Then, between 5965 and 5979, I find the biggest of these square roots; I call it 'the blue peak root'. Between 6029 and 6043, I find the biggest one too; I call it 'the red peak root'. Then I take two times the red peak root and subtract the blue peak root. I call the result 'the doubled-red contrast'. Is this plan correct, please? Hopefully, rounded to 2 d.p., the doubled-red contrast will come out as 1.37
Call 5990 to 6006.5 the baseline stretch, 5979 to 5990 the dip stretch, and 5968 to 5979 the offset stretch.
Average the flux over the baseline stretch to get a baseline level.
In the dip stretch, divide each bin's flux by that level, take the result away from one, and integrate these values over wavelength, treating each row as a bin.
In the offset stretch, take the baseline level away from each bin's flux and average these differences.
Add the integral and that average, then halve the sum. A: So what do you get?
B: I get 0.10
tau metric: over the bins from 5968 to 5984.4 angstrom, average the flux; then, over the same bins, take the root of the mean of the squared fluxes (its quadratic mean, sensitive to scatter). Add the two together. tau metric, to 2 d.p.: 3.77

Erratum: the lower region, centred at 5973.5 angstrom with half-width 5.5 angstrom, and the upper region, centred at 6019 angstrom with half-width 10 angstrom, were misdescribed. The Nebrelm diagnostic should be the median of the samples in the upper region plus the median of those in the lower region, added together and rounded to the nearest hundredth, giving 3.78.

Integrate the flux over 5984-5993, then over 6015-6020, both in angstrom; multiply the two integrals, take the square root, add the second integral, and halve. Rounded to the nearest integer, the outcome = 11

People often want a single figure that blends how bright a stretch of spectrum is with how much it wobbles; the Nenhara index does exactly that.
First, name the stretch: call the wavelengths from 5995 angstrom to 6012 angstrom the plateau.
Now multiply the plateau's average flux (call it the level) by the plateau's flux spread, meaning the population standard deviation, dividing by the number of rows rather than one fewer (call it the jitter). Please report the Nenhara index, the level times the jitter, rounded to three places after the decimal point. 0.102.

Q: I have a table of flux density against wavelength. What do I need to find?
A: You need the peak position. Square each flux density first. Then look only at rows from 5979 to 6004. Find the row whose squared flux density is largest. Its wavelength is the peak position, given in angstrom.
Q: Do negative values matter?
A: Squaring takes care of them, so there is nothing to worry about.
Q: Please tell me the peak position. 6002.38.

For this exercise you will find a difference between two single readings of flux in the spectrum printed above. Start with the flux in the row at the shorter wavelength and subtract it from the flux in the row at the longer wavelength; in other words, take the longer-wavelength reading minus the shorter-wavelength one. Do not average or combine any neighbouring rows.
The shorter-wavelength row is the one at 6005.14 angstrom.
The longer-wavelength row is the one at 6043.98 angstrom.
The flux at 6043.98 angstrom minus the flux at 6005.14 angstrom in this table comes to -0.10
